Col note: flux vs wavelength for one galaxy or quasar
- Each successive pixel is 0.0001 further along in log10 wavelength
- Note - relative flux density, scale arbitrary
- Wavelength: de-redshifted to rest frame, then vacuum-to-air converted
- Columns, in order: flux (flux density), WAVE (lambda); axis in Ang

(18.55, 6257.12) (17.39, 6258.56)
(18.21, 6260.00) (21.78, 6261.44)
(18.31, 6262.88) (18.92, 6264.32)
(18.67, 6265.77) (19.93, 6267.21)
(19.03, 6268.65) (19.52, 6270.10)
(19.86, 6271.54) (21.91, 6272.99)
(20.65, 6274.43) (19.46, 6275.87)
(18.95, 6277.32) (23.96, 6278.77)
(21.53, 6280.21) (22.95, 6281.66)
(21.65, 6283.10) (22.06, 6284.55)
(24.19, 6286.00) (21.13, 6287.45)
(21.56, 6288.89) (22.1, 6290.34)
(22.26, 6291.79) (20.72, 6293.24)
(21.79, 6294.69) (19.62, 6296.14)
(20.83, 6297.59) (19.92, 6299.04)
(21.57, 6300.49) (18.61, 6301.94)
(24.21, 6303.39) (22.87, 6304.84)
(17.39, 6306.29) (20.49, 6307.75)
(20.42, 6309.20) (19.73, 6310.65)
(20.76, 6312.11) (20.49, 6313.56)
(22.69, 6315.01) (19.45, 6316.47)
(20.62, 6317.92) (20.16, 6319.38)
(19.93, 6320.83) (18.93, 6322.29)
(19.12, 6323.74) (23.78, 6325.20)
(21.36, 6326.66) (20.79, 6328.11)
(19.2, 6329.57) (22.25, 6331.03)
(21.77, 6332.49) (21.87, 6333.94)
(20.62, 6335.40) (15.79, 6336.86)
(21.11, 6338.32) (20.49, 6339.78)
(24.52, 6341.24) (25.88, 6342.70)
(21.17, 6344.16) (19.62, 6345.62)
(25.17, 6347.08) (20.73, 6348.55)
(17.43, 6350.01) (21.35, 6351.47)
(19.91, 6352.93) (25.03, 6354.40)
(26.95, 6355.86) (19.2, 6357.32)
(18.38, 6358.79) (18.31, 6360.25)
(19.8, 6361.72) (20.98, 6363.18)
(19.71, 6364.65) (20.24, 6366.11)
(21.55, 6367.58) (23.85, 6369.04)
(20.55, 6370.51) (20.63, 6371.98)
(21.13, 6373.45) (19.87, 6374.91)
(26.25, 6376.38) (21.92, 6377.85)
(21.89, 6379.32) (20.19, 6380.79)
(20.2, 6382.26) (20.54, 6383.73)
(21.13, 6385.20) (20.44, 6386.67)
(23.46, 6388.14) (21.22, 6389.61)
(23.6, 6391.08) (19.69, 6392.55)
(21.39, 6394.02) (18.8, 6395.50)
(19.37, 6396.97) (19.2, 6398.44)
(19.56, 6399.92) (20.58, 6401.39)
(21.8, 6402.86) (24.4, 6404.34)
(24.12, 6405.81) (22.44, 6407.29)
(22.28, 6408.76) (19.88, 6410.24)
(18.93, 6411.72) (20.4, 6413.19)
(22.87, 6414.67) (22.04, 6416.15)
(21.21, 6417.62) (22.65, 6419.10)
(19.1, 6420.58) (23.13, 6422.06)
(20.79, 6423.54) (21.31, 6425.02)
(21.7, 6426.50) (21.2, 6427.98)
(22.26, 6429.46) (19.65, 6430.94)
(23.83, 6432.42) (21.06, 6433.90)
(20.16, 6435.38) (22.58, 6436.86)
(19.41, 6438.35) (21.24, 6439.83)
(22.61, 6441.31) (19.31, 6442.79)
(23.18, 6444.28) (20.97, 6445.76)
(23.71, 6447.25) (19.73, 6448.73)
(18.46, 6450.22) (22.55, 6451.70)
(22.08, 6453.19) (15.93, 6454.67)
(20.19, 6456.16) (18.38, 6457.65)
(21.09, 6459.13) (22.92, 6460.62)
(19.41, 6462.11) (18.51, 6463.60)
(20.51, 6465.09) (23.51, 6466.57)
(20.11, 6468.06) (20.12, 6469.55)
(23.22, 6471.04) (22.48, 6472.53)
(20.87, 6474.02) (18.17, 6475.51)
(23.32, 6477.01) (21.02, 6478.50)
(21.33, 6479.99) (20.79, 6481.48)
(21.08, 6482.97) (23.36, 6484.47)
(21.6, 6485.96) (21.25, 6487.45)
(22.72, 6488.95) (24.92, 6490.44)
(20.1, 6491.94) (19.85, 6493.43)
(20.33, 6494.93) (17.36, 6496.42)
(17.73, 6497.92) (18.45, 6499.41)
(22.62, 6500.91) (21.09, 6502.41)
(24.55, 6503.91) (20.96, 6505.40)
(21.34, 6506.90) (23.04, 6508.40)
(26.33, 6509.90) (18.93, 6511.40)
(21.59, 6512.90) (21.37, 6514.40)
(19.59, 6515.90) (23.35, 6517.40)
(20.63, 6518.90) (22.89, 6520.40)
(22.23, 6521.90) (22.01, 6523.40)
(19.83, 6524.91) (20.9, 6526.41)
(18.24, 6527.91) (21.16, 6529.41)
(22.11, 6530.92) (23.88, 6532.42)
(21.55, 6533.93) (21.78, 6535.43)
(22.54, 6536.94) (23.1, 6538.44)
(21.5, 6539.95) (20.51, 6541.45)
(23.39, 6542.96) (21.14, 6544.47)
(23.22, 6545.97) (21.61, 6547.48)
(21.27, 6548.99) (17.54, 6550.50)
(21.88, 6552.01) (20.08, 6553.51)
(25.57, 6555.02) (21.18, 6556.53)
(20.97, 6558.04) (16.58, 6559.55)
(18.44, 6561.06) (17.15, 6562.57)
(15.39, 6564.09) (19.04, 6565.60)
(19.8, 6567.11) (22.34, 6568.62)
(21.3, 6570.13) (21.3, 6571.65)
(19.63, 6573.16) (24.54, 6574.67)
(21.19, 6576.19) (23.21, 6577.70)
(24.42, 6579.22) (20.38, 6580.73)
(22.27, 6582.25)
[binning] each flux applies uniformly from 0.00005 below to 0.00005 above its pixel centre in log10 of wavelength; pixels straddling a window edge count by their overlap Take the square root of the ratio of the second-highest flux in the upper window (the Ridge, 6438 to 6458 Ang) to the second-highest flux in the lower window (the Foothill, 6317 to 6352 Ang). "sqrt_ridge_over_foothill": 0.96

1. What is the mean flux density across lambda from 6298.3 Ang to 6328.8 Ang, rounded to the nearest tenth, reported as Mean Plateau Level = 20.6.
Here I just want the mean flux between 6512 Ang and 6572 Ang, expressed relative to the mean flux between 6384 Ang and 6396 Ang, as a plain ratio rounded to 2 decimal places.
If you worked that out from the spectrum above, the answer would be 0.99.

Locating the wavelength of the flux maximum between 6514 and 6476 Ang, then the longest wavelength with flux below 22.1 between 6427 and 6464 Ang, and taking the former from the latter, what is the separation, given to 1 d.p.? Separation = -46.3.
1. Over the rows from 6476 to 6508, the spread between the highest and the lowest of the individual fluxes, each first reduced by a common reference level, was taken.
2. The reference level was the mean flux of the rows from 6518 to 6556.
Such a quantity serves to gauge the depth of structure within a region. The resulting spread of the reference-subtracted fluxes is 7.6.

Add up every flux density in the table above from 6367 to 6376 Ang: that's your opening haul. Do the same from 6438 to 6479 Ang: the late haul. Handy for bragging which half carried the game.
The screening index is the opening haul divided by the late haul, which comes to 0.22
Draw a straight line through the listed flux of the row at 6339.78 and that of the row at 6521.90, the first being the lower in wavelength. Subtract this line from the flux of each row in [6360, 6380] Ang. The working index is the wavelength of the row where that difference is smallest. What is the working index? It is 6360.25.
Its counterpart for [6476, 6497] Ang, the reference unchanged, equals 6496.42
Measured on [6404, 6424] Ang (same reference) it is 6411.72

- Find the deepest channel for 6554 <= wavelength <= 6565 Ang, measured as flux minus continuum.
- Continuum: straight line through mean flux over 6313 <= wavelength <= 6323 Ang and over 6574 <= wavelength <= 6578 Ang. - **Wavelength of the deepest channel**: 6564.09 Ang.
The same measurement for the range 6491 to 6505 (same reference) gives 6496.42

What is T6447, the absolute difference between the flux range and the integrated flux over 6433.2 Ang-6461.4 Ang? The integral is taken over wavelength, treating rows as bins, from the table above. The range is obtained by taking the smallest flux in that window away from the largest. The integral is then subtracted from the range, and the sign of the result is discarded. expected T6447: 579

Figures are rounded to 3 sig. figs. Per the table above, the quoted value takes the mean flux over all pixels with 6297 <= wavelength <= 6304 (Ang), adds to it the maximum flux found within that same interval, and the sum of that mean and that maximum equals 45.2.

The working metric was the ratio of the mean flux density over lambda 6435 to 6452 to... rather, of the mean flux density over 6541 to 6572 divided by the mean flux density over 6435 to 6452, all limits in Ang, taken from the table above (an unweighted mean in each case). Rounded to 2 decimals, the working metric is 0.97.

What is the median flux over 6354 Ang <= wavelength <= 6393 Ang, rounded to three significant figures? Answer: 20.6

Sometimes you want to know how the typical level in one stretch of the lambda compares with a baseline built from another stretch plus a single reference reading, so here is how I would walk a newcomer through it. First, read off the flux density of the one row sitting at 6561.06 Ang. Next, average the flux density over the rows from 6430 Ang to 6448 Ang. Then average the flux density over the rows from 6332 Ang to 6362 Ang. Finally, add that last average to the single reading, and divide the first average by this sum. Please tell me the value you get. 0.542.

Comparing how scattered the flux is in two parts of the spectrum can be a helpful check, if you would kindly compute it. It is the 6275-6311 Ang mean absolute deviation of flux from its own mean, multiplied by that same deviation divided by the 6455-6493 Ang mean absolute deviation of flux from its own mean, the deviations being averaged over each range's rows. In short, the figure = 1.4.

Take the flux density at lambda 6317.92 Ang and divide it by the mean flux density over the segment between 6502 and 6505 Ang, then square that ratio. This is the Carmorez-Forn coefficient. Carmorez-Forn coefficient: 0.82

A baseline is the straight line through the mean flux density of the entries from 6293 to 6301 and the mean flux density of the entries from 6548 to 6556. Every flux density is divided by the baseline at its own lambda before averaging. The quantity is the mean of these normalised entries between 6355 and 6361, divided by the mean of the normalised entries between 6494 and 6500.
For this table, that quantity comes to 1.14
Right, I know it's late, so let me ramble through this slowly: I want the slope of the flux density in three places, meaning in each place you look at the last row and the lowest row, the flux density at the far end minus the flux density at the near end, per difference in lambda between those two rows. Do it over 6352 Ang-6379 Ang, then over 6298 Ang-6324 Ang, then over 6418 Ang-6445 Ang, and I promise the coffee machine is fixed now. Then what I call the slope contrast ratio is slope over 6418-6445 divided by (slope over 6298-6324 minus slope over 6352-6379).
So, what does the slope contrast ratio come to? -0.19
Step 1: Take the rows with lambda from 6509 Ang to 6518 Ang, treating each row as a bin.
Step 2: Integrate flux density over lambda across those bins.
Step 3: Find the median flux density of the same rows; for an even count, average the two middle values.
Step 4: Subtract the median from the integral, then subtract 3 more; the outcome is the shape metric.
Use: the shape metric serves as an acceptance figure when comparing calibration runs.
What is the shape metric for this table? 172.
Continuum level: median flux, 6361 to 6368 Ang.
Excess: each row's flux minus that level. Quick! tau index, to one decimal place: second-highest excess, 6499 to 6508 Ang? 2.4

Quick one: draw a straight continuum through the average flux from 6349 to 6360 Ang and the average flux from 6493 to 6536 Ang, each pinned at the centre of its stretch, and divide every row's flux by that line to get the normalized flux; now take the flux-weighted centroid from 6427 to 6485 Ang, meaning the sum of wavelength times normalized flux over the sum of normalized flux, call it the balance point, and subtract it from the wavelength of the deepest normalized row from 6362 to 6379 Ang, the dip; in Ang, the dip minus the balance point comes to -91.5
